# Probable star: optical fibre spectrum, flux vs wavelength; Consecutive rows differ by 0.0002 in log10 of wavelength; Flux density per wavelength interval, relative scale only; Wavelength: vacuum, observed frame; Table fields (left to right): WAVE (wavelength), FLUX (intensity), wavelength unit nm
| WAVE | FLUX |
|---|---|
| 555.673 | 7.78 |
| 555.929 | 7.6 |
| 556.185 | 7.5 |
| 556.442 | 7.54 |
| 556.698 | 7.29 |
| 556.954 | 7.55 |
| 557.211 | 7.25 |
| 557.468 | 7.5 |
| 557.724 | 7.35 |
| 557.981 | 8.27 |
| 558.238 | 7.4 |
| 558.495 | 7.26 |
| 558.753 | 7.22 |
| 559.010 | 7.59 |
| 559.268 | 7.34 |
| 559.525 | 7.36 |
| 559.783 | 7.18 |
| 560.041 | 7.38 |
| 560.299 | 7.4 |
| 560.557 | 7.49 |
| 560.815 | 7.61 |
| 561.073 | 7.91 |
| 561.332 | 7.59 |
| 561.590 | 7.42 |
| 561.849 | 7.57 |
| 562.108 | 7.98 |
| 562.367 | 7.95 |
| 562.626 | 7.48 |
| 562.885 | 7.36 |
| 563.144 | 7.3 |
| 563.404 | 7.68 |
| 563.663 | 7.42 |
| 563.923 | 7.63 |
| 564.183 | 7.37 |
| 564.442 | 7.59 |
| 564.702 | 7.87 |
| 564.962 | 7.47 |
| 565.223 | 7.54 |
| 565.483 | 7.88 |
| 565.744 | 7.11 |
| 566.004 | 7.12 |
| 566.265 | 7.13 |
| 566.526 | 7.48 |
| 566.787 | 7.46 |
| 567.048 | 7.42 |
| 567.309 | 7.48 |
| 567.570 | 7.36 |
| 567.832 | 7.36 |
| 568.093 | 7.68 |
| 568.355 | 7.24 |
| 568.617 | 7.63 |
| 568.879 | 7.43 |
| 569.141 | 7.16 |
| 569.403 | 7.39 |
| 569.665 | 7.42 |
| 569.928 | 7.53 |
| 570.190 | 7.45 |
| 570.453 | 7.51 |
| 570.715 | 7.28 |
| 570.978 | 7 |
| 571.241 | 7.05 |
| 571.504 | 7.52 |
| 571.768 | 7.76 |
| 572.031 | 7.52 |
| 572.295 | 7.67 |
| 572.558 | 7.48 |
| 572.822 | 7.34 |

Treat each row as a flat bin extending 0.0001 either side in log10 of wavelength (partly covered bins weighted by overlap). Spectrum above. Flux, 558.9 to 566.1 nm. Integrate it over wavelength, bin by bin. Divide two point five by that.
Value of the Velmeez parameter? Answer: 0.05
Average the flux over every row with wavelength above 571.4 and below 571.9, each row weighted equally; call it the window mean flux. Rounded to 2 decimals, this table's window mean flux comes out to 7.64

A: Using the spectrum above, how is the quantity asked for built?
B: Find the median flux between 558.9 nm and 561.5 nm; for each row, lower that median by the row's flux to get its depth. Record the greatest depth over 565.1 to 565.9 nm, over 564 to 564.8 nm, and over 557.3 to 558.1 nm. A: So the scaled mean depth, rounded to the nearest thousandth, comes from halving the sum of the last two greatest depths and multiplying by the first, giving 0.028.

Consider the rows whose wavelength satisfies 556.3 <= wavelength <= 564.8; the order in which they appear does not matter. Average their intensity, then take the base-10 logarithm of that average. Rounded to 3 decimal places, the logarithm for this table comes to 0.876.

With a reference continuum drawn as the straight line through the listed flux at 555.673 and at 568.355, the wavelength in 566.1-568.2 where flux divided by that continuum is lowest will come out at 566.265 nm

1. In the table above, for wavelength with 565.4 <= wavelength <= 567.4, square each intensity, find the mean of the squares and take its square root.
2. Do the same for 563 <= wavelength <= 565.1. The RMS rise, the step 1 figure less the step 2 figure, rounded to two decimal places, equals -0.15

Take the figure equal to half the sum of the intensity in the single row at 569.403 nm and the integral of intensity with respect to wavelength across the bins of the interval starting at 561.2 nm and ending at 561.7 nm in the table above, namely 5.6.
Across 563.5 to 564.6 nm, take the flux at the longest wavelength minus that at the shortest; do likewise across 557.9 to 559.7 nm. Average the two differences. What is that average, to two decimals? -0.37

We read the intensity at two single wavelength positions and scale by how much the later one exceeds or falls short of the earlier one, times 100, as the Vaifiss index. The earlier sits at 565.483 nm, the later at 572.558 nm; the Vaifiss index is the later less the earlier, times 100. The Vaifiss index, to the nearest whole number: -40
